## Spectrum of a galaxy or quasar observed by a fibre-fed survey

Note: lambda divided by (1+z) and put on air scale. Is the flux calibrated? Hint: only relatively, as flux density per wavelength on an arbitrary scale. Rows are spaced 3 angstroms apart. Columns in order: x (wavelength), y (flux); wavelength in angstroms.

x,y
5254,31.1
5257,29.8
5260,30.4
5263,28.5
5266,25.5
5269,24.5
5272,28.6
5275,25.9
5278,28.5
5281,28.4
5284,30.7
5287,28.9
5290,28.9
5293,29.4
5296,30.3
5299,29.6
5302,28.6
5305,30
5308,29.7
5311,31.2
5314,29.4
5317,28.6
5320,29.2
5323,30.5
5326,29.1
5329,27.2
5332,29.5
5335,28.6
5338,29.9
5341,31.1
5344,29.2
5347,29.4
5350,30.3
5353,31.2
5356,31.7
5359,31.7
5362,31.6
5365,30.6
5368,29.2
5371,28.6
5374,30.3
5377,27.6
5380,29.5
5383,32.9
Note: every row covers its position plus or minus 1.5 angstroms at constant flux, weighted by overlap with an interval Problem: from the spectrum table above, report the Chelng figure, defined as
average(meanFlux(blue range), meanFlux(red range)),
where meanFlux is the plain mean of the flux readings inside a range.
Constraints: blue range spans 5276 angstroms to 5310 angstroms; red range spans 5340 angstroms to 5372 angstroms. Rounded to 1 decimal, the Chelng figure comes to 29.9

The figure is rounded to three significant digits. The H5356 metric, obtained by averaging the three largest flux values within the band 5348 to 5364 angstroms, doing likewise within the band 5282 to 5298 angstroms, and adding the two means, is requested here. 61.8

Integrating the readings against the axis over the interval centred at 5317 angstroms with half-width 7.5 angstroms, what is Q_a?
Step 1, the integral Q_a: 447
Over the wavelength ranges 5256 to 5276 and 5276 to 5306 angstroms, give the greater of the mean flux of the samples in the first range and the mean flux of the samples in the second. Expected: 29.3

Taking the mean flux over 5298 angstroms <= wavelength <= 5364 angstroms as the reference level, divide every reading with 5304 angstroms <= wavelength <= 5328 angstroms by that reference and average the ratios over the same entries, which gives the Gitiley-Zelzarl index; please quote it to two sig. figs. 0.99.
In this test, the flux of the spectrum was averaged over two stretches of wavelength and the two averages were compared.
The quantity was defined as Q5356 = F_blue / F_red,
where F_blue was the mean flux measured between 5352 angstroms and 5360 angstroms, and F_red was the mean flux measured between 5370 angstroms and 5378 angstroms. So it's 1.09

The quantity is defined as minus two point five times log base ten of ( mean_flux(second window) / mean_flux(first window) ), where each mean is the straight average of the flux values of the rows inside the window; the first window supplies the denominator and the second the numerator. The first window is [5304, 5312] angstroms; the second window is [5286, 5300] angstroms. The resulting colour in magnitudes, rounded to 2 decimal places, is 0.03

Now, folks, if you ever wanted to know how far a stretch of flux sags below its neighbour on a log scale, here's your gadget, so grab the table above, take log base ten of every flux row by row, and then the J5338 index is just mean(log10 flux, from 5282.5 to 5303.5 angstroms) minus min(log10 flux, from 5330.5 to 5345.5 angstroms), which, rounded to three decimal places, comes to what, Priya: 0.013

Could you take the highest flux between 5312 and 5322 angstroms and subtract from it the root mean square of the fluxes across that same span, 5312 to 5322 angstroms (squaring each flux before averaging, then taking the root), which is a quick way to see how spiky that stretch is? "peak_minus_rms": 0.33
